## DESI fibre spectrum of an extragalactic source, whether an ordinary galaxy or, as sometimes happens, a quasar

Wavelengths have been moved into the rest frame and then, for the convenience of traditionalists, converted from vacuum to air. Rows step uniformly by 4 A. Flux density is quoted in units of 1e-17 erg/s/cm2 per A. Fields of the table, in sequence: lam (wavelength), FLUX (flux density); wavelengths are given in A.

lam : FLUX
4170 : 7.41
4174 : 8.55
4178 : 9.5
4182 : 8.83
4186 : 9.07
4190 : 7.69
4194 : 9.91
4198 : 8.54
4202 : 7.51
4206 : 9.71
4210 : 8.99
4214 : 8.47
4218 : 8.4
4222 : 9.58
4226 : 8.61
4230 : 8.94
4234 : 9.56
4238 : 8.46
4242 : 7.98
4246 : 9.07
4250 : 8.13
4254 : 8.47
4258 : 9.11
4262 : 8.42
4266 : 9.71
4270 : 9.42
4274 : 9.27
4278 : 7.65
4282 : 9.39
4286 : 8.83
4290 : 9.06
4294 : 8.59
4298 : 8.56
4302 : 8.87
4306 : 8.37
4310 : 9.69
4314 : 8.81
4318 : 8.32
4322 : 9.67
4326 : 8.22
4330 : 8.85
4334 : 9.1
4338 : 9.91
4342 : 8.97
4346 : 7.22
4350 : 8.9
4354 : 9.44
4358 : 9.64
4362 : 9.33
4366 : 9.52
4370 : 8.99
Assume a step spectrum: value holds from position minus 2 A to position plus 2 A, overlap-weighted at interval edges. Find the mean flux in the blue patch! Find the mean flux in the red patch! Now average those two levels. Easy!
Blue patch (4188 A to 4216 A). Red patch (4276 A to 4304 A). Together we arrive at 8.70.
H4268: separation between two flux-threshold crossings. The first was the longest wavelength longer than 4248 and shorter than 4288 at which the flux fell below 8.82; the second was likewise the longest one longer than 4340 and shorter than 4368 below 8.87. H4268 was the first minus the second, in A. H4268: -68 A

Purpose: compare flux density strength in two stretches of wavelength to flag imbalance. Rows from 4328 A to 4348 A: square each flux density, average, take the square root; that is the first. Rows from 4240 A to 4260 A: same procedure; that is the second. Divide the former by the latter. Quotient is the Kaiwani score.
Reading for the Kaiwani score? 1.03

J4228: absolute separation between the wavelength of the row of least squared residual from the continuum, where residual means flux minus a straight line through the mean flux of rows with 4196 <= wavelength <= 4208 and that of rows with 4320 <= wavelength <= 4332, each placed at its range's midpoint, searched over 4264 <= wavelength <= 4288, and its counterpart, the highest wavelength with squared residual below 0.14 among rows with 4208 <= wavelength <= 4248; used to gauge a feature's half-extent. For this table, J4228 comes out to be 40 A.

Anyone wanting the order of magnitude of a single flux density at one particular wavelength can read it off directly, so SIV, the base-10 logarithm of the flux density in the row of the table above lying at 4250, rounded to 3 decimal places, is 0.910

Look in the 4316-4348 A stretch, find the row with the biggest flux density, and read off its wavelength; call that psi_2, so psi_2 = 4338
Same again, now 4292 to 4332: 4310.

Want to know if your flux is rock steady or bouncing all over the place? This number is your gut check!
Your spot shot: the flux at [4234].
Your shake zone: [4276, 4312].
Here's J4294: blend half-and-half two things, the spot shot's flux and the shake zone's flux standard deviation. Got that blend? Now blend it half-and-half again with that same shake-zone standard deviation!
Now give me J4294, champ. 2.8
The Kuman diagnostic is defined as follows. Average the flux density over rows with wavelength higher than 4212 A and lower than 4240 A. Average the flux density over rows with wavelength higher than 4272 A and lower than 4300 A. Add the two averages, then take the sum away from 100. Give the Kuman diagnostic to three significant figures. 82.4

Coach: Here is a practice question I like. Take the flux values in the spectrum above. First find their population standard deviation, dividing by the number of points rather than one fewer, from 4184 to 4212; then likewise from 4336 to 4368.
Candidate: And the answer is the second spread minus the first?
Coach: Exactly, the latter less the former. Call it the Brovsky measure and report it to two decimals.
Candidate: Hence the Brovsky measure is -0.07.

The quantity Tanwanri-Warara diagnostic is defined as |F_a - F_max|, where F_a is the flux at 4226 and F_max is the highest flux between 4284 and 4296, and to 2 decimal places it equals 0.45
